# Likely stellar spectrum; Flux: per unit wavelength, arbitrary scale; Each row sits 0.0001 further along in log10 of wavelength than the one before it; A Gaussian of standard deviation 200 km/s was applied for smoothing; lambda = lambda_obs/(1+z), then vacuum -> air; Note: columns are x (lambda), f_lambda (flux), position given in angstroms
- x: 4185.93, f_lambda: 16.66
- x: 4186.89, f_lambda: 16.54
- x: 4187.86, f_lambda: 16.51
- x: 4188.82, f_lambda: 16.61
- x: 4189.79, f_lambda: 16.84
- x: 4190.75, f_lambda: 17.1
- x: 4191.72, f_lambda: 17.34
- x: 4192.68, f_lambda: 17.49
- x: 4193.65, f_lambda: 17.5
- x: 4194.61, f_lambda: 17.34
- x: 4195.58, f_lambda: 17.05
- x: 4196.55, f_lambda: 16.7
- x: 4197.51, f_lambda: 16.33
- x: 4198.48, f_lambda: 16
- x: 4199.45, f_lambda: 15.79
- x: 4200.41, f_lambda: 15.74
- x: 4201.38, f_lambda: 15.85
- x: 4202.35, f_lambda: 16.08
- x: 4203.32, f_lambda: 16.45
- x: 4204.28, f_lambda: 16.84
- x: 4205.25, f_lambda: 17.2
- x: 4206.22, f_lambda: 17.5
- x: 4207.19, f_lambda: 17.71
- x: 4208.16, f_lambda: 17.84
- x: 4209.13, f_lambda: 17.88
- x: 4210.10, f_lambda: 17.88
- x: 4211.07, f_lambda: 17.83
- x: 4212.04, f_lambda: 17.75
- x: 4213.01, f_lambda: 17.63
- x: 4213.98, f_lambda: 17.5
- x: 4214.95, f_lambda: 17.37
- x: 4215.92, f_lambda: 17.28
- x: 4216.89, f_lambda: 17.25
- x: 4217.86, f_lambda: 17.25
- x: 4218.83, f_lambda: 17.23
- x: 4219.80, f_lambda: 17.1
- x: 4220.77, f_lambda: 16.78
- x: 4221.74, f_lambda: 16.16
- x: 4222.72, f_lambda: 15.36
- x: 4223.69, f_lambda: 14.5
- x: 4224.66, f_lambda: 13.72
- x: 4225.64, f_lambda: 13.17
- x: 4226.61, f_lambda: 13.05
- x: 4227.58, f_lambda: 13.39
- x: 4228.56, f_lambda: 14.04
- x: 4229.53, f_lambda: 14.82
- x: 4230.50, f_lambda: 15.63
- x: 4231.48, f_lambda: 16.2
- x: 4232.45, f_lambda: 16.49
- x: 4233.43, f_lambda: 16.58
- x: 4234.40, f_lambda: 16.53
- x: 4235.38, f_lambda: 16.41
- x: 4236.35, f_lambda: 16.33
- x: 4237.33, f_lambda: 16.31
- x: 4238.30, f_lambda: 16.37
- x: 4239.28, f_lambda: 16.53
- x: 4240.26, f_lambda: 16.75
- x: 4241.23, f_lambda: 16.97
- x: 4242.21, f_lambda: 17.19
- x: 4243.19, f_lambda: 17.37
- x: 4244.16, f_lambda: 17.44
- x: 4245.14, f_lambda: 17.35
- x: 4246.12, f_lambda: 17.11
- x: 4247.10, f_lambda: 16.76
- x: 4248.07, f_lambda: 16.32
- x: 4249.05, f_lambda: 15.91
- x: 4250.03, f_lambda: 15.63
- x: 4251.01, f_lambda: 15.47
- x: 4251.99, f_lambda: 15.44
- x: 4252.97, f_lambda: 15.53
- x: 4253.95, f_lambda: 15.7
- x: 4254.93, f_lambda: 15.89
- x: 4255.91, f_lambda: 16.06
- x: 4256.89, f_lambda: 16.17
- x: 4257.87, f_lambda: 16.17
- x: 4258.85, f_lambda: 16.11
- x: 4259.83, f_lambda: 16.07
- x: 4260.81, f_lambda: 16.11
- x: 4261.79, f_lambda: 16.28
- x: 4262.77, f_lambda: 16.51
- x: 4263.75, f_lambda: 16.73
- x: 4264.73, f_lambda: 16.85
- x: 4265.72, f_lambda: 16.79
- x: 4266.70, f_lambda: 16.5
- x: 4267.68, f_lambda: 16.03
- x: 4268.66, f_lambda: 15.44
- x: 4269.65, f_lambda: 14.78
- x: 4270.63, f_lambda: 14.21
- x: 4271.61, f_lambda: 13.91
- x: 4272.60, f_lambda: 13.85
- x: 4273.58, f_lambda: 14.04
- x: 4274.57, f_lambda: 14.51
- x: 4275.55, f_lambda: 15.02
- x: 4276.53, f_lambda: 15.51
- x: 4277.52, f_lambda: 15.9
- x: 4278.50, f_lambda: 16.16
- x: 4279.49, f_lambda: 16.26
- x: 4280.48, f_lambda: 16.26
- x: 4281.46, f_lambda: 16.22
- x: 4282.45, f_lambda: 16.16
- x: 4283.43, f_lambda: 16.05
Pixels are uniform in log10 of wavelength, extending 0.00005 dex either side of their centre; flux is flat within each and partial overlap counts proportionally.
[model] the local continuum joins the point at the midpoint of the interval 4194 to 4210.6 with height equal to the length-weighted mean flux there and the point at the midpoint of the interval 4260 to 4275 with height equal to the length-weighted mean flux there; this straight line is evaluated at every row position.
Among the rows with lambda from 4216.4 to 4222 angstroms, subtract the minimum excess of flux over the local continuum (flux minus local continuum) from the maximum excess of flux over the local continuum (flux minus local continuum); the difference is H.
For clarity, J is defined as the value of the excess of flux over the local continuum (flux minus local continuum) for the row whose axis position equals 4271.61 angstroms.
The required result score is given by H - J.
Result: 2.5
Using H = 1.0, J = -1.5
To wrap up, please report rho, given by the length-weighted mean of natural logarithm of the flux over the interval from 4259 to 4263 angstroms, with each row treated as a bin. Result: 2.79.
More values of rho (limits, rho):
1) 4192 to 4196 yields 2.86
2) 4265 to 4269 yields 2.79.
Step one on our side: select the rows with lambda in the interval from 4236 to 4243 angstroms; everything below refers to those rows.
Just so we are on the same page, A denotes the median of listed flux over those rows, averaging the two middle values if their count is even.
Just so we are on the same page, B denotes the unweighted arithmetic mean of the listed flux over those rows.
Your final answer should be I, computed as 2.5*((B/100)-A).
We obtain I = -40.9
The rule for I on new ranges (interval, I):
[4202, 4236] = -41.5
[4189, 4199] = -42.3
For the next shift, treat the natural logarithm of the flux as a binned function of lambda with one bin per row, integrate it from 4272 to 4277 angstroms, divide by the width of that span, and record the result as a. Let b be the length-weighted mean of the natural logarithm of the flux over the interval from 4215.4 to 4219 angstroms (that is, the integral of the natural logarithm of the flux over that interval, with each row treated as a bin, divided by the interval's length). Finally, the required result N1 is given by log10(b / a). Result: 0.03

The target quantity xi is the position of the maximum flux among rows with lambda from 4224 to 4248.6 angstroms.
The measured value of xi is 4244.16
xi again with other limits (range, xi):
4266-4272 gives 4266.70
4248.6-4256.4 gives 4255.91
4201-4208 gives 4207.19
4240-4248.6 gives 4244.16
